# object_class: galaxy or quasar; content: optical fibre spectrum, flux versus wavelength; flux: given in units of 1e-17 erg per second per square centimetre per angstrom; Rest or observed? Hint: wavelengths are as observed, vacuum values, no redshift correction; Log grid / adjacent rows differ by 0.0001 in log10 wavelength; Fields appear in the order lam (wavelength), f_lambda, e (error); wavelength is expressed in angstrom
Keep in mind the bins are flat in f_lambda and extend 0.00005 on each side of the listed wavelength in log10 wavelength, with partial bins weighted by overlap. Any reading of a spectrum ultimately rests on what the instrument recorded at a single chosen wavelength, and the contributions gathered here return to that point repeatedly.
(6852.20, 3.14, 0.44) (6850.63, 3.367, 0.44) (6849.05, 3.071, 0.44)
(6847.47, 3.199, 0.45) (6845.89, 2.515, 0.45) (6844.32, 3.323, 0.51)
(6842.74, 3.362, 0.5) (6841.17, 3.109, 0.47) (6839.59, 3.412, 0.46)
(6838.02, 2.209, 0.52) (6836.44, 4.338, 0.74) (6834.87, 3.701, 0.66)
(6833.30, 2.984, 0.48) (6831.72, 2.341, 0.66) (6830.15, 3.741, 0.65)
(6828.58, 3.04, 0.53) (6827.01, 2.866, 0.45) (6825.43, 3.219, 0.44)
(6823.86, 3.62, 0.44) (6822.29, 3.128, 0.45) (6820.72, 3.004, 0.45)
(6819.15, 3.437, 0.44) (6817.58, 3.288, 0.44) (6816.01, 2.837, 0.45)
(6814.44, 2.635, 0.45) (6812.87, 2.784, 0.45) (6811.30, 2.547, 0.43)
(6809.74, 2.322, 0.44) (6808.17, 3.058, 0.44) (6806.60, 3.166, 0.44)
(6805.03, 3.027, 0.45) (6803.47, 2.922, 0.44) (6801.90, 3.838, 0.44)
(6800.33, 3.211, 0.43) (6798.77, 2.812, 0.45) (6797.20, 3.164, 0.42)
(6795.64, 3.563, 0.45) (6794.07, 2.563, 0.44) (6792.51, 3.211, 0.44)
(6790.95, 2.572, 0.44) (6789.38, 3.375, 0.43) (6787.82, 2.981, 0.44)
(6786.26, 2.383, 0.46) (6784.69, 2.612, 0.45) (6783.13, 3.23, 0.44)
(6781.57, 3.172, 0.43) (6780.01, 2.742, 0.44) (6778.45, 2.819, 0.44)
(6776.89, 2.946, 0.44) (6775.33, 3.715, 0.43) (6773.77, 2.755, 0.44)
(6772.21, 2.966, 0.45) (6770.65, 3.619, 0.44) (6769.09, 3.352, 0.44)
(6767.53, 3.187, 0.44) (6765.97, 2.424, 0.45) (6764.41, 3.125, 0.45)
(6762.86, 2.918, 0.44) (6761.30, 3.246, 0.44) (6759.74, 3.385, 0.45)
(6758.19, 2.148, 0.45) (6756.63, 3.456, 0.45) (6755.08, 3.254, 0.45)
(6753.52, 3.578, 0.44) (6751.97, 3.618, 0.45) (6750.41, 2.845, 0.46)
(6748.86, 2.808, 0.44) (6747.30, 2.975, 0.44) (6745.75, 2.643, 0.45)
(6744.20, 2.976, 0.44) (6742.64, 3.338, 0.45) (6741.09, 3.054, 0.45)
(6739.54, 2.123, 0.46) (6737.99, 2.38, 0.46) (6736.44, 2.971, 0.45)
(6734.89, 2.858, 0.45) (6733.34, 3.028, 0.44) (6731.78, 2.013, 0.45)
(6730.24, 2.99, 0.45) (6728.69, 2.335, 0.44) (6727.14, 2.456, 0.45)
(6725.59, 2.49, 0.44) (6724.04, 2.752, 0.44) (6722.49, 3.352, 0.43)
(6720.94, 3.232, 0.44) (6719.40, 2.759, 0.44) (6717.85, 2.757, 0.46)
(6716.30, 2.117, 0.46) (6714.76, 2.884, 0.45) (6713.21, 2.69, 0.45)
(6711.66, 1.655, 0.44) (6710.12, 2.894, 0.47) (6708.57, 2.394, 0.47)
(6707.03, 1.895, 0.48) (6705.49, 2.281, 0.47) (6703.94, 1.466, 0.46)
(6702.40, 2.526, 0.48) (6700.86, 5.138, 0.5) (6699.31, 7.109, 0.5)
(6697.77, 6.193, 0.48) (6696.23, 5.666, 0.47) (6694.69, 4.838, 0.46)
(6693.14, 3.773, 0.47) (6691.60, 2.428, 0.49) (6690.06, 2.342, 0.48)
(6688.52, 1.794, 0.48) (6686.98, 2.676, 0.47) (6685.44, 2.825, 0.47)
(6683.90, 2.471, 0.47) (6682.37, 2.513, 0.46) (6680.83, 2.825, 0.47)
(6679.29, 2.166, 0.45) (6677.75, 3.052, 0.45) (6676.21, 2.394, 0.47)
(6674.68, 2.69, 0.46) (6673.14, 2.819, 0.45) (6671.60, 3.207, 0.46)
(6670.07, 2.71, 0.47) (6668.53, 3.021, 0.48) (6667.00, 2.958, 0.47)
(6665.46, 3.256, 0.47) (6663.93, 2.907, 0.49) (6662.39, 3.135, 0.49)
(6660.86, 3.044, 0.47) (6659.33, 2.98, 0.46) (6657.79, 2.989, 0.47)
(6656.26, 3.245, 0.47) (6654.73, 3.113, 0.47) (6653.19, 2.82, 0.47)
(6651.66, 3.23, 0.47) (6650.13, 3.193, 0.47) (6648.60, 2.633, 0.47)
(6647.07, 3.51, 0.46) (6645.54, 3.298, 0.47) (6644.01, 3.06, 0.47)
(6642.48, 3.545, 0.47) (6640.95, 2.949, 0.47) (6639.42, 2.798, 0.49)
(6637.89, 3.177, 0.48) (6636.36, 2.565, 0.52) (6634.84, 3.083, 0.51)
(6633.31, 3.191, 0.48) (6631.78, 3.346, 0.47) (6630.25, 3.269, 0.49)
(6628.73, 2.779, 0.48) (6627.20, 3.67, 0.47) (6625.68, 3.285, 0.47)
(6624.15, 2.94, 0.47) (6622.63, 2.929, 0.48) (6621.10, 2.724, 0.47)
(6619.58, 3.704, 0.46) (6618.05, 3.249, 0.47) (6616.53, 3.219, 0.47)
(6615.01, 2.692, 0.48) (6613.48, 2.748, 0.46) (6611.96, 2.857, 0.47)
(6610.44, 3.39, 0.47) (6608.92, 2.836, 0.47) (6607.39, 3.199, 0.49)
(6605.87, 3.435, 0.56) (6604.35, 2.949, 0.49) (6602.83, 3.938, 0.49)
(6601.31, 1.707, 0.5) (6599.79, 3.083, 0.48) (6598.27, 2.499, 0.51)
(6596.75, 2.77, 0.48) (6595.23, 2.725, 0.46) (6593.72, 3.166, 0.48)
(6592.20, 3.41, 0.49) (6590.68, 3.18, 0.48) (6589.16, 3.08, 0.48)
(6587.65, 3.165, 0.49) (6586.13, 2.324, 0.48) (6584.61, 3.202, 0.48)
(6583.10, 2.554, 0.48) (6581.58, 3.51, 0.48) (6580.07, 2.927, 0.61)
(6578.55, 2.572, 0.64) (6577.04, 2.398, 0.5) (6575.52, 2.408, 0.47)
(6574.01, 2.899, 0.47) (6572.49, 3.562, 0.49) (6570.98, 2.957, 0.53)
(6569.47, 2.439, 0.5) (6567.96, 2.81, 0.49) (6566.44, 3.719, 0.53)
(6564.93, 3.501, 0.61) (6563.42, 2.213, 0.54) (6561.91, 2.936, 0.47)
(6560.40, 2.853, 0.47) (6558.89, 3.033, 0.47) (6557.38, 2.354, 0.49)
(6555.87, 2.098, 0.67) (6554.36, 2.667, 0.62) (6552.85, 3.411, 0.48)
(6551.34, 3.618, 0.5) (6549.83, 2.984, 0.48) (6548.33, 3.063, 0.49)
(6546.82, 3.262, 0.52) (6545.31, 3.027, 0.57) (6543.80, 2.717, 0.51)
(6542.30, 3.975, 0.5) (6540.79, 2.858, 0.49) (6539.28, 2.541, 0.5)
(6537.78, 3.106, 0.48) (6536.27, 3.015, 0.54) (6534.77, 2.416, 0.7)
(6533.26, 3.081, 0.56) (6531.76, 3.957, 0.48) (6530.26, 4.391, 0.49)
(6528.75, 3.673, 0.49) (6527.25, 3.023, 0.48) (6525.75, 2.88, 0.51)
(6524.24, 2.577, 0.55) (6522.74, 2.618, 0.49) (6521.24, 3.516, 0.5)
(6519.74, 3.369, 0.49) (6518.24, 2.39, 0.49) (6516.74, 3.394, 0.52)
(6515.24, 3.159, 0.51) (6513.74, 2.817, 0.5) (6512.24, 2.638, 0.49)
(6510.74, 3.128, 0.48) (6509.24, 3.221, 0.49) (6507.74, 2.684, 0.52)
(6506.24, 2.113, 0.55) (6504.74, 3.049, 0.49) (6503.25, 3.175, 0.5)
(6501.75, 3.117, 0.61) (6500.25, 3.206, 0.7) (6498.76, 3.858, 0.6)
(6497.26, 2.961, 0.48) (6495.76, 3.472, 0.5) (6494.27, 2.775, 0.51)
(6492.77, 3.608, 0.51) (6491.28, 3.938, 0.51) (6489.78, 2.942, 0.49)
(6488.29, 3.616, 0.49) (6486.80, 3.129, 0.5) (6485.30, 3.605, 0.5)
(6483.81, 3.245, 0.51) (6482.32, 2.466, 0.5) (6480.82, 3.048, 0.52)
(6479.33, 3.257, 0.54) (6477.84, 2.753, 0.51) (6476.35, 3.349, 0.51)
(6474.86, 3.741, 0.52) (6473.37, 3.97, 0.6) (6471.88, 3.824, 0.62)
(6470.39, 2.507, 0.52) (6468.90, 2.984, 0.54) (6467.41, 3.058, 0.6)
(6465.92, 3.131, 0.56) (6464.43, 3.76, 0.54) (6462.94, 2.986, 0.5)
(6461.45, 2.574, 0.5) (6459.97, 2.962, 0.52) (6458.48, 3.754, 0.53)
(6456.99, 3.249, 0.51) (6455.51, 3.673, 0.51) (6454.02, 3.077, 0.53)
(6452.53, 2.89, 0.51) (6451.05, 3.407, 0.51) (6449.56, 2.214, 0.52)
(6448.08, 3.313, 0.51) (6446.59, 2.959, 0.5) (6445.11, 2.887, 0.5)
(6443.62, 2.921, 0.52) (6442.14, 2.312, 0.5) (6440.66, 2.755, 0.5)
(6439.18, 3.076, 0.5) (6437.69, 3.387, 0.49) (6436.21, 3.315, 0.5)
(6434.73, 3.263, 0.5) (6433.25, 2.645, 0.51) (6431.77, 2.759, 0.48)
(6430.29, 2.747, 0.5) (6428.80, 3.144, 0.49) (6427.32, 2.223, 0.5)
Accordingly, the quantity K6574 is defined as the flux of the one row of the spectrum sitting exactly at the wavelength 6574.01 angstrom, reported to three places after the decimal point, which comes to 2.899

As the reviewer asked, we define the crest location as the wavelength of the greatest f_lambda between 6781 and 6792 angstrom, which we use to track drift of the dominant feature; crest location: 6789.38 angstrom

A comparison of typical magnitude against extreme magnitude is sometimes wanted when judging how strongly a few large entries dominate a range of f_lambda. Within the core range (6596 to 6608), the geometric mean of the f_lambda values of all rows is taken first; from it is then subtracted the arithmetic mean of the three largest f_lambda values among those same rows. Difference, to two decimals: -0.65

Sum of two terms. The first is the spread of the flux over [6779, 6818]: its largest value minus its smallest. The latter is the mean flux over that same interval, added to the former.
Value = 4.5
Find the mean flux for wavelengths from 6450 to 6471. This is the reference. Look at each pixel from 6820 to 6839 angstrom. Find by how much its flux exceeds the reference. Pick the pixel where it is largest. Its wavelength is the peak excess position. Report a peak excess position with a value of 6836.44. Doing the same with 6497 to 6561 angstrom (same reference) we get 6530.26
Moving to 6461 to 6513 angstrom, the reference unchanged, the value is 6473.37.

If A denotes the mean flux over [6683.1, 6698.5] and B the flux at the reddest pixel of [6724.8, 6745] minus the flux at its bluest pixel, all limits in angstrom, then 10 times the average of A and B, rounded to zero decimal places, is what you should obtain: 20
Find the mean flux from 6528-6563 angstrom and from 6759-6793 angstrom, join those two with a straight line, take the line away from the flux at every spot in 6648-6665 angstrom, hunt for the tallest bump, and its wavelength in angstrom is 6656.26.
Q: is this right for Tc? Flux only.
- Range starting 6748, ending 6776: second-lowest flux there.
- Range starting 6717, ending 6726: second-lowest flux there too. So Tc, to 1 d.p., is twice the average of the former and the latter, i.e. 5.2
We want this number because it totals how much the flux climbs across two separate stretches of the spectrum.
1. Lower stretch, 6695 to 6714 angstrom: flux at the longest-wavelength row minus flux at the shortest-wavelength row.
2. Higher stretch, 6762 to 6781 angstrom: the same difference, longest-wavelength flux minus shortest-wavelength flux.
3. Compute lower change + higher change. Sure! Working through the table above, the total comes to -3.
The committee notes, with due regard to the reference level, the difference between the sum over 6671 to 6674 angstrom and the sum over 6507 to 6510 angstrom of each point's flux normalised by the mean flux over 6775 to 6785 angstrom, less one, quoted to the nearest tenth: 0.0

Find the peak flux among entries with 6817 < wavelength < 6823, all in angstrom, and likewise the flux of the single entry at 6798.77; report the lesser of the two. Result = 2.81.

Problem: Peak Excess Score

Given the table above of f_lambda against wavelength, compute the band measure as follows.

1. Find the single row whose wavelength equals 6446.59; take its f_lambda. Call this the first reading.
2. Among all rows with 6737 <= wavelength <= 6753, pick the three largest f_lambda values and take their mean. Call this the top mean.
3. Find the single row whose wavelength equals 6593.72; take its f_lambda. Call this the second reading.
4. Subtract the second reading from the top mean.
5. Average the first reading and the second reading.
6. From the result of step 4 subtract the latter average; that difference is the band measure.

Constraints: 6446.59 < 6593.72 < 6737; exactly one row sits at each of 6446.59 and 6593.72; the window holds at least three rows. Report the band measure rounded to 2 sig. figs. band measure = -2.9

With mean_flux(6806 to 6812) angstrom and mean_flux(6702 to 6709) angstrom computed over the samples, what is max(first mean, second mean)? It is 2.8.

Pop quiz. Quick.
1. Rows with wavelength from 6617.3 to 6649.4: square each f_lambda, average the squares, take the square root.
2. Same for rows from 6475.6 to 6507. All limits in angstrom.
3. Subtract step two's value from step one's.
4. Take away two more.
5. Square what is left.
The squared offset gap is 4.2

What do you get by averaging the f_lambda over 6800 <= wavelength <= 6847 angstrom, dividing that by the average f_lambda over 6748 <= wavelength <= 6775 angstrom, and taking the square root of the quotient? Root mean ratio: 1.00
